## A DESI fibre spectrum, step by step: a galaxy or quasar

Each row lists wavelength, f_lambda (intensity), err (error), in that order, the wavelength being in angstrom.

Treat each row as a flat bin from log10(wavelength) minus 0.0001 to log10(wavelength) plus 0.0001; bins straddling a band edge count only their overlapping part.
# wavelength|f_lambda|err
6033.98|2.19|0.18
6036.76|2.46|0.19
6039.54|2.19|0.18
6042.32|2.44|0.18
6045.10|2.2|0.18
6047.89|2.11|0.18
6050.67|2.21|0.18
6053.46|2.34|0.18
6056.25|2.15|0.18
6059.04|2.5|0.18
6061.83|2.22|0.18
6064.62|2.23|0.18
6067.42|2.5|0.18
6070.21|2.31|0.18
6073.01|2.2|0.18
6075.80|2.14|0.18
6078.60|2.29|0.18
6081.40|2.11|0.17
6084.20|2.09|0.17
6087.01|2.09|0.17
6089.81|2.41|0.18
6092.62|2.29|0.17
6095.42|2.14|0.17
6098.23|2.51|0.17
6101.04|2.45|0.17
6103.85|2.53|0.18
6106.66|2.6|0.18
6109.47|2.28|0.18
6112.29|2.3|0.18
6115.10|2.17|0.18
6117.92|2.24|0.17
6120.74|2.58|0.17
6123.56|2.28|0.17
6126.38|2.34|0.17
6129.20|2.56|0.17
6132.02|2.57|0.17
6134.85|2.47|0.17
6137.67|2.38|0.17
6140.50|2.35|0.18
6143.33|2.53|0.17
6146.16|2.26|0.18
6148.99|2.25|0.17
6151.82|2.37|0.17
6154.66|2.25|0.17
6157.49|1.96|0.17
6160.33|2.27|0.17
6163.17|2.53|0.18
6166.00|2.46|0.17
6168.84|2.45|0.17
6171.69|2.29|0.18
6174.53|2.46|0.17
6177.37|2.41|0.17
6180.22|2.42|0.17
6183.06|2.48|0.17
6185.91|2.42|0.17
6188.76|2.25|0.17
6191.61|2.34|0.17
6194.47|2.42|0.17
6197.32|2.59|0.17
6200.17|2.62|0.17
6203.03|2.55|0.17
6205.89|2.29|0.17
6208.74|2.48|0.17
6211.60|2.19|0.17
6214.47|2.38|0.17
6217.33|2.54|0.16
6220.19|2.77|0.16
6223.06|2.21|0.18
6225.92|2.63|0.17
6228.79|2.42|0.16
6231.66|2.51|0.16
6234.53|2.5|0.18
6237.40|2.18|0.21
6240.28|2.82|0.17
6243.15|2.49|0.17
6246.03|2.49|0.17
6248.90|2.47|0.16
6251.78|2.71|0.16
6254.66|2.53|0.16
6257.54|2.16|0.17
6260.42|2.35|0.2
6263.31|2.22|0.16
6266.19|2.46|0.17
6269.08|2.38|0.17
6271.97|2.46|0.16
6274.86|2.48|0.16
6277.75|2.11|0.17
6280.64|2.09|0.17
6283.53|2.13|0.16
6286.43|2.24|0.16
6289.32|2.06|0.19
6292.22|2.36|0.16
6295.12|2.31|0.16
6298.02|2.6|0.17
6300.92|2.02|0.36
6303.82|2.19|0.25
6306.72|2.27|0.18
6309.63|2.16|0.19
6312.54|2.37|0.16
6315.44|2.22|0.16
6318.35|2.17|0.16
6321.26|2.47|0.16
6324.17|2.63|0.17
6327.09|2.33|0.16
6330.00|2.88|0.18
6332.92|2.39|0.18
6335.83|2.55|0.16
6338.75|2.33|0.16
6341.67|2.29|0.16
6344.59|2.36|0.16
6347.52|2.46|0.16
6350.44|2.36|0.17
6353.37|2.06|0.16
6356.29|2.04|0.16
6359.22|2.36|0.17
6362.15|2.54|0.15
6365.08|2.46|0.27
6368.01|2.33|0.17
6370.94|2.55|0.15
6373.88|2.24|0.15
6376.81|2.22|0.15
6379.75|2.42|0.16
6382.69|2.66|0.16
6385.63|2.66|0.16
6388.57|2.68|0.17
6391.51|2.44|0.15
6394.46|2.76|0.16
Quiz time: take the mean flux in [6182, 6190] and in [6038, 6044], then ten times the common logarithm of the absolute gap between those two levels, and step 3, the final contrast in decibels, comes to -12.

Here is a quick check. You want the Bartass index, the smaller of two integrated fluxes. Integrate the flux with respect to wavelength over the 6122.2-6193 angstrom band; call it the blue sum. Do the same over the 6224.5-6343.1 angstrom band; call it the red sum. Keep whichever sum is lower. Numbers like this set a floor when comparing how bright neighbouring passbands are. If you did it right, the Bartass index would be 168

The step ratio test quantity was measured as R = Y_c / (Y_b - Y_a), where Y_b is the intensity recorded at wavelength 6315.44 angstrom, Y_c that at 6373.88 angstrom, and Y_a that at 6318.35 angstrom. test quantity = 45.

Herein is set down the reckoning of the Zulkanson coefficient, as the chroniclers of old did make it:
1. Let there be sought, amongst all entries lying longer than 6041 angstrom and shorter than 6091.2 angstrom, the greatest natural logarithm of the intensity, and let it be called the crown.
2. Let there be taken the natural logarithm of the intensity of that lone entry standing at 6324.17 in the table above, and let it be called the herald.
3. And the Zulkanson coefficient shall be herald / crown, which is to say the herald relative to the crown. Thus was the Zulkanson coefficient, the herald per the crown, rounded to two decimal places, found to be 1.06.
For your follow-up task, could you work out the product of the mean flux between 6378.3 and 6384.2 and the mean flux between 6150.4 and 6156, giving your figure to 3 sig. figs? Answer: 5.87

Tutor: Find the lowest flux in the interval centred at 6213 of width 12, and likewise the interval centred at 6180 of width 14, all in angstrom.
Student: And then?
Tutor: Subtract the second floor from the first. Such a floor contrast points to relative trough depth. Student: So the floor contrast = -0.2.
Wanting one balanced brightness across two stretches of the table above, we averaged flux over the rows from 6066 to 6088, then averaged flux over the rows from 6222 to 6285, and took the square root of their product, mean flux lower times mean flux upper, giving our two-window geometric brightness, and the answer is 2.31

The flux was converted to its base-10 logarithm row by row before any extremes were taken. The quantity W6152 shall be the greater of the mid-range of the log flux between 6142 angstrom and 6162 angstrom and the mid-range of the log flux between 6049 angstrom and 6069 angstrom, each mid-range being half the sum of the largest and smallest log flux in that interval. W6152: 0.365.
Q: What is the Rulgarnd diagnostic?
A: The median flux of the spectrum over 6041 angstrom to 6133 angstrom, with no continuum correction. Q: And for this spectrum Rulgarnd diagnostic 2.29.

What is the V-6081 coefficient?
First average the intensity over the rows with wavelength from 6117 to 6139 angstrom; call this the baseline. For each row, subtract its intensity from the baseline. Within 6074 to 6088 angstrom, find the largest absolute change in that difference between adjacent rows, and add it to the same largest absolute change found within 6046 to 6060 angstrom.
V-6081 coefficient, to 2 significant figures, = 0.53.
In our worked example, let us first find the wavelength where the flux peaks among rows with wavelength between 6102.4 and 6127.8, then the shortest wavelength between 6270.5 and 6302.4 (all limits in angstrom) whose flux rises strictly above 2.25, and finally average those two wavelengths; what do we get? 6189.3 angstrom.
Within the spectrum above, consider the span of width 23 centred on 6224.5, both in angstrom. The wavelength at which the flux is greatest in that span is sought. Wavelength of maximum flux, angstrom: 6220.19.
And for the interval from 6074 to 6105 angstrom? 6103.85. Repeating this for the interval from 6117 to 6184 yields 6120.74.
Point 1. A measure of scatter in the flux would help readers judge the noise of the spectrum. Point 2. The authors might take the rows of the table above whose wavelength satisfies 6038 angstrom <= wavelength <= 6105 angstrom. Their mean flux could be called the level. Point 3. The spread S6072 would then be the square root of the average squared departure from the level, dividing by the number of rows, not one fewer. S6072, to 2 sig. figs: 0.15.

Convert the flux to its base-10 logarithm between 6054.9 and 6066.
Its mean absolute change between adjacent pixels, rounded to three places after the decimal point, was 0.040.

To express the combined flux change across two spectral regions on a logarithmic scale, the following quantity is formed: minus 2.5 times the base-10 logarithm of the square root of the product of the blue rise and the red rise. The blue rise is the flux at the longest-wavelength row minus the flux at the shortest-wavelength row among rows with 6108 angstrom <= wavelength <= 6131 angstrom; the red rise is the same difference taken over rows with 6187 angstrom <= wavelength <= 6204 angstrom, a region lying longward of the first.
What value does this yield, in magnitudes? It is 1.34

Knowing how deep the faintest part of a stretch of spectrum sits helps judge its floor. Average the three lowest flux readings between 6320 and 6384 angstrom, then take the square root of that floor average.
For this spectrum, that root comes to 1.45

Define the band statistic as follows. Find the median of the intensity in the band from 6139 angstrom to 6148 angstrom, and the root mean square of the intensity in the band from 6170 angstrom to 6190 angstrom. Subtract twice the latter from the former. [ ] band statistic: -2.43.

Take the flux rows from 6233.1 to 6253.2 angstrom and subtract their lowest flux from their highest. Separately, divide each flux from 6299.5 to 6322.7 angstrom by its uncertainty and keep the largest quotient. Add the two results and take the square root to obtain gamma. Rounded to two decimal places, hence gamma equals 4.01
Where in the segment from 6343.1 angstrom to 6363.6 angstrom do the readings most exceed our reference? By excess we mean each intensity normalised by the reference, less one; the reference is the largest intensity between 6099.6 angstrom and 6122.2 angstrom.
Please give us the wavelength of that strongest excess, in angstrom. 6362.15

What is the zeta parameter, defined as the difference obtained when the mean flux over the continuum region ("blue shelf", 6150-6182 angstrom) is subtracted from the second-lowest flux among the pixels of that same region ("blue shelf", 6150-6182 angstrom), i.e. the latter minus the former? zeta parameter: -0.102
